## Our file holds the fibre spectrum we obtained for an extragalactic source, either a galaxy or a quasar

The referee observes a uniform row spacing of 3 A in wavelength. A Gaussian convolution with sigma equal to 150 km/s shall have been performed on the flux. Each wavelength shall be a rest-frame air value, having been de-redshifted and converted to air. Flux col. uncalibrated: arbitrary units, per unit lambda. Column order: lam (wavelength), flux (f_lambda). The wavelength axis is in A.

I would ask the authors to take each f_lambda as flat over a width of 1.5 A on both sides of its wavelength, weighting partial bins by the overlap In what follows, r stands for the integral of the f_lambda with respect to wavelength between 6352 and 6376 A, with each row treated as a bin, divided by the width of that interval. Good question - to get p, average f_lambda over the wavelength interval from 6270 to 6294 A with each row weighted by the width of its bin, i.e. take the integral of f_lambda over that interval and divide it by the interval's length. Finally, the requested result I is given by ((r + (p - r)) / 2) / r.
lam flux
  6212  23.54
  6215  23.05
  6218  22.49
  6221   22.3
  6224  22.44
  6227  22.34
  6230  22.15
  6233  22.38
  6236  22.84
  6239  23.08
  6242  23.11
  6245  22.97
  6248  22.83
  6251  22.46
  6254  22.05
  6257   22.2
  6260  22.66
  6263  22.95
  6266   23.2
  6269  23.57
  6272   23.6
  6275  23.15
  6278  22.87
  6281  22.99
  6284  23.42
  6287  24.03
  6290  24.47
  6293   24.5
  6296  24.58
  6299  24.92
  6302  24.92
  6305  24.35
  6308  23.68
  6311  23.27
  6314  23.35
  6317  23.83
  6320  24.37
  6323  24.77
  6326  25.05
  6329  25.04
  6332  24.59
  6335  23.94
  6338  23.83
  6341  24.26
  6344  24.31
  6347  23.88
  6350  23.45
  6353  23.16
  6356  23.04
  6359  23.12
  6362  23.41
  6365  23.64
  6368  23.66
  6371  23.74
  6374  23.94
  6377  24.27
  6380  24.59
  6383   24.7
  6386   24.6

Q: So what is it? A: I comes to 0.503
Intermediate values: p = 23.6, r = 23.5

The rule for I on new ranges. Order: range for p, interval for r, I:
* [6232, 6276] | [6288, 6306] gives 0.465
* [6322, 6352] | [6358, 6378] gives 0.513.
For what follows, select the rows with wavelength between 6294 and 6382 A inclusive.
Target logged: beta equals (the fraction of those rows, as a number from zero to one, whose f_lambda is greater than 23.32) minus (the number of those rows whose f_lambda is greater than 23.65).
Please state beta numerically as -20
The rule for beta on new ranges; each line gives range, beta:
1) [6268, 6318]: -8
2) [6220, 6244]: 0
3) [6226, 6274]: 0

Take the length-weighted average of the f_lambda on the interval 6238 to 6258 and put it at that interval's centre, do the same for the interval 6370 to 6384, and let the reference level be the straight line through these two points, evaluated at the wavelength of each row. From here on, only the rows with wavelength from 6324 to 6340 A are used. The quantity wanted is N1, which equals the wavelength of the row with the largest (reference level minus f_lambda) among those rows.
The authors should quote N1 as 6338 A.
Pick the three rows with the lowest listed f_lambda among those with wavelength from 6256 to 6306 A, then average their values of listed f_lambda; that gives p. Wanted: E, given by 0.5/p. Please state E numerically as 0.0221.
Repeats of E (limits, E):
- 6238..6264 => 0.0225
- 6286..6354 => 0.0215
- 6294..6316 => 0.0213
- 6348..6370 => 0.0216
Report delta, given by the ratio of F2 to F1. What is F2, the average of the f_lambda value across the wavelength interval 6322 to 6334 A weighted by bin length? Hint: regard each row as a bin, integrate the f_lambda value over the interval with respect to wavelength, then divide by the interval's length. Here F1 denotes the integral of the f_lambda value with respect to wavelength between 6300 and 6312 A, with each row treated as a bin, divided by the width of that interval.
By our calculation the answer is 1.03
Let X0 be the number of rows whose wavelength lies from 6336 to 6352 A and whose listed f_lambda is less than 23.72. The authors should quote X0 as 1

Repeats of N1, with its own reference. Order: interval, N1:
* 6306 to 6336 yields 6311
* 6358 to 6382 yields 6359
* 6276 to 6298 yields 6278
